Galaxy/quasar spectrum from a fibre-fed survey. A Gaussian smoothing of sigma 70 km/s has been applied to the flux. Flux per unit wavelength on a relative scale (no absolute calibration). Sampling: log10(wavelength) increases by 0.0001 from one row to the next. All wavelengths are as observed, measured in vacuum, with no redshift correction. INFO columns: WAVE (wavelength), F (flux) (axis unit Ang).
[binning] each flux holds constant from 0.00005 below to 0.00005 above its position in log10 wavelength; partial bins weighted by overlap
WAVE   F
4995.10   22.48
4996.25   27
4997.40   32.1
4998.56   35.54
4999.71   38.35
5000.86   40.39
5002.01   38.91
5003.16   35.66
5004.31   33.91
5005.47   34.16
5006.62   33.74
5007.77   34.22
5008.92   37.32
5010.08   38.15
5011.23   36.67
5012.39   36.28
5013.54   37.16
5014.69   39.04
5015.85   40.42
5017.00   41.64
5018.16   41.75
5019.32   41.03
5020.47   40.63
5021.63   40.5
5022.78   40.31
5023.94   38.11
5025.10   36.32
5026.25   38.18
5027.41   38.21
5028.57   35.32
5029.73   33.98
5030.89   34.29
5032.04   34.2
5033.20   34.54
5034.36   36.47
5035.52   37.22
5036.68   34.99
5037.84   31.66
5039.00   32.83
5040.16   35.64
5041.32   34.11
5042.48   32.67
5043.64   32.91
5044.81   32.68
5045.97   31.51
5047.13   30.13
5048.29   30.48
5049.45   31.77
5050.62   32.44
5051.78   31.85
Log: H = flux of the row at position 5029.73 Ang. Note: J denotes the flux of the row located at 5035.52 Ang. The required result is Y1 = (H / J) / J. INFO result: 0.025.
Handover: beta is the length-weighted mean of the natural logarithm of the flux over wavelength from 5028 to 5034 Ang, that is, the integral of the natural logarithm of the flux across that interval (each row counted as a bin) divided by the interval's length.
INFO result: 3.54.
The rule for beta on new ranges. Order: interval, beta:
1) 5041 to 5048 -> 3.47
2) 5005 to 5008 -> 3.53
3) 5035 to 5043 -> 3.53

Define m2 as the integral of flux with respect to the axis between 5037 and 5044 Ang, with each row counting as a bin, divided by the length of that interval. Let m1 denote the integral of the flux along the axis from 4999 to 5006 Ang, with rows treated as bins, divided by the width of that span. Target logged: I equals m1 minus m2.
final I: 3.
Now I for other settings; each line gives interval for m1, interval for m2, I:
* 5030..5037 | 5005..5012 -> 0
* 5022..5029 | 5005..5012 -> 2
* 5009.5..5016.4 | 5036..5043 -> 4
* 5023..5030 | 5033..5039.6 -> 2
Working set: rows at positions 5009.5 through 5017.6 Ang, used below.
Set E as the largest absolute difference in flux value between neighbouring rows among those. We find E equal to 1.88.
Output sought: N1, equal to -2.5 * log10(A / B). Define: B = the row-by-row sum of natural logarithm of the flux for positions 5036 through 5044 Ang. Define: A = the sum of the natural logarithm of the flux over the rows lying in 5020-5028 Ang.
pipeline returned -0.045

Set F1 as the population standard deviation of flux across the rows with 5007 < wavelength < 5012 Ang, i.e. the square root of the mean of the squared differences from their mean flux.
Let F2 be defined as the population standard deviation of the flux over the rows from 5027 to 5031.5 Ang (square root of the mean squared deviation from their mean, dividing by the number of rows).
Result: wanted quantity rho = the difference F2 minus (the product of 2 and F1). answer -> -1.3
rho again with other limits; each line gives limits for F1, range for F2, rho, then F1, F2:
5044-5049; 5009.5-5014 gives -1.3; 1.0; 0.70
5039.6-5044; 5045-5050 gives -1.7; 1.2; 0.69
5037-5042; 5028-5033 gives -2.4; 1.5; 0.52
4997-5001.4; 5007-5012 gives -4.8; 3.1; 1.47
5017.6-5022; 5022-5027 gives 0.4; 0.5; 1.41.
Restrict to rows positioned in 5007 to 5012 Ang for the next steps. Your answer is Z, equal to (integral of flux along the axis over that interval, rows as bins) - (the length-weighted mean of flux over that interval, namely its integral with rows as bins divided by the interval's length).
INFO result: 146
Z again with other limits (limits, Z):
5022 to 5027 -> 153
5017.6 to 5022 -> 139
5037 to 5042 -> 135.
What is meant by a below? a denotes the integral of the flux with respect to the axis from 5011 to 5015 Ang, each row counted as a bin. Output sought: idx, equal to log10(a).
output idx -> 2.2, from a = 149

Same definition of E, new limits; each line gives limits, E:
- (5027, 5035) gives 2.89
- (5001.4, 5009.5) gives 3.25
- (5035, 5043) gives 3.33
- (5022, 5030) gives 2.89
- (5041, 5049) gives 1.44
